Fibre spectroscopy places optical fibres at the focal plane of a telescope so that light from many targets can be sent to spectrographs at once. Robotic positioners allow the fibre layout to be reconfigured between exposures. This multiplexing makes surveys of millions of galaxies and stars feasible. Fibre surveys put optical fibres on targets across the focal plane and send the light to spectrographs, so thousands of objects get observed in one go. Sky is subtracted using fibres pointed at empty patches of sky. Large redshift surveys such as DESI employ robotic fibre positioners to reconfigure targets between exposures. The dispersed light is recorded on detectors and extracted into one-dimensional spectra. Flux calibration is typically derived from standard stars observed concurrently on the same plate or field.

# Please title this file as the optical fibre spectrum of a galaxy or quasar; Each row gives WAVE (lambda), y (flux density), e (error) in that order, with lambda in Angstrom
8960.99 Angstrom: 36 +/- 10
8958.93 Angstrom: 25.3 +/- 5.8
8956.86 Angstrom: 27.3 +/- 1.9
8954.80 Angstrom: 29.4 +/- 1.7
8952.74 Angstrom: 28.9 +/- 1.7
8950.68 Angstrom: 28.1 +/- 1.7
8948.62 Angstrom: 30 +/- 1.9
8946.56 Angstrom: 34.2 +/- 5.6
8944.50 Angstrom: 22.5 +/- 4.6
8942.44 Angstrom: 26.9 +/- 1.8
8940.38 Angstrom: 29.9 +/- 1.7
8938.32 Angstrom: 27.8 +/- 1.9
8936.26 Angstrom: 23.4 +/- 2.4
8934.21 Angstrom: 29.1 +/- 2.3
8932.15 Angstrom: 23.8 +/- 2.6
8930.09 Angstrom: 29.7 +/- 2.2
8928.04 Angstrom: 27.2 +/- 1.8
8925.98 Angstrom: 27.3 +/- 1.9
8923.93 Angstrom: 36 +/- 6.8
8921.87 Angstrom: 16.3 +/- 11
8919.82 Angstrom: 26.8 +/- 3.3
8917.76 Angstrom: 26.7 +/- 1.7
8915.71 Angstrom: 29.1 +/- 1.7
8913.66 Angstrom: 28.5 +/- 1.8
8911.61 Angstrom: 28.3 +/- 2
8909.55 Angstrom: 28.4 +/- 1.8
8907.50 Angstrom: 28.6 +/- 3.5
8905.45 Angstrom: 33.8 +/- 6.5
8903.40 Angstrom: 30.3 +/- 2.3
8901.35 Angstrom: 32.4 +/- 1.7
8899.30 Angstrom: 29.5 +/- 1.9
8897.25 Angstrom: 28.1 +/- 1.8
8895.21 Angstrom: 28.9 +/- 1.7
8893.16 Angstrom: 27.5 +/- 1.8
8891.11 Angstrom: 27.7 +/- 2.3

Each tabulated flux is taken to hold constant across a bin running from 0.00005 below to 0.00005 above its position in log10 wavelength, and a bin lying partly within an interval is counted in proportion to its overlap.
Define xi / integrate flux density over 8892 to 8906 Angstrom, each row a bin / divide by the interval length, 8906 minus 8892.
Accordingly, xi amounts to 29.9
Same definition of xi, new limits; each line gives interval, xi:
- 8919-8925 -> 26.4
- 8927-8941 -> 27.2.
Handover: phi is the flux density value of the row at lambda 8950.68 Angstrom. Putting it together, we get 28.1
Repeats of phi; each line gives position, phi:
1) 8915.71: 29.1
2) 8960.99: 36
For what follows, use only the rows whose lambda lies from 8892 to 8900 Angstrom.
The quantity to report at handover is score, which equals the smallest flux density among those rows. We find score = 27.5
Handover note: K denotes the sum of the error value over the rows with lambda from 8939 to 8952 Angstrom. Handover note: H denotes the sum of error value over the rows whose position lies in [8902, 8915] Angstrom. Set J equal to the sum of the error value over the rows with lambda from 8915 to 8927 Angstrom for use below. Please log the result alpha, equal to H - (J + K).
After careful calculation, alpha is -25.8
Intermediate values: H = 17.9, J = 26.4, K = 17.3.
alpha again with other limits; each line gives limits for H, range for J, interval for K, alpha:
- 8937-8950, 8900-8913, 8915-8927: -26.7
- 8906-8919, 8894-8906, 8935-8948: -21.4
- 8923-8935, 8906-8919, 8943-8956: -12.1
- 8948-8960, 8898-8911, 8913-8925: -29.3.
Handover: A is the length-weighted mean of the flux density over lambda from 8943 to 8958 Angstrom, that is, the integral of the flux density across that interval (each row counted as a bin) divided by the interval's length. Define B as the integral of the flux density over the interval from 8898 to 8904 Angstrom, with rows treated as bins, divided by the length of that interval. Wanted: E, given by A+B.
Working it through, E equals 59.2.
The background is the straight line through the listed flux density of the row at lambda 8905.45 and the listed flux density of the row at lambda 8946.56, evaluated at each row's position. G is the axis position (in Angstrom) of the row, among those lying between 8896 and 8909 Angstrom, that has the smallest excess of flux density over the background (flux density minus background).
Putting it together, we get 8897.25 Angstrom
